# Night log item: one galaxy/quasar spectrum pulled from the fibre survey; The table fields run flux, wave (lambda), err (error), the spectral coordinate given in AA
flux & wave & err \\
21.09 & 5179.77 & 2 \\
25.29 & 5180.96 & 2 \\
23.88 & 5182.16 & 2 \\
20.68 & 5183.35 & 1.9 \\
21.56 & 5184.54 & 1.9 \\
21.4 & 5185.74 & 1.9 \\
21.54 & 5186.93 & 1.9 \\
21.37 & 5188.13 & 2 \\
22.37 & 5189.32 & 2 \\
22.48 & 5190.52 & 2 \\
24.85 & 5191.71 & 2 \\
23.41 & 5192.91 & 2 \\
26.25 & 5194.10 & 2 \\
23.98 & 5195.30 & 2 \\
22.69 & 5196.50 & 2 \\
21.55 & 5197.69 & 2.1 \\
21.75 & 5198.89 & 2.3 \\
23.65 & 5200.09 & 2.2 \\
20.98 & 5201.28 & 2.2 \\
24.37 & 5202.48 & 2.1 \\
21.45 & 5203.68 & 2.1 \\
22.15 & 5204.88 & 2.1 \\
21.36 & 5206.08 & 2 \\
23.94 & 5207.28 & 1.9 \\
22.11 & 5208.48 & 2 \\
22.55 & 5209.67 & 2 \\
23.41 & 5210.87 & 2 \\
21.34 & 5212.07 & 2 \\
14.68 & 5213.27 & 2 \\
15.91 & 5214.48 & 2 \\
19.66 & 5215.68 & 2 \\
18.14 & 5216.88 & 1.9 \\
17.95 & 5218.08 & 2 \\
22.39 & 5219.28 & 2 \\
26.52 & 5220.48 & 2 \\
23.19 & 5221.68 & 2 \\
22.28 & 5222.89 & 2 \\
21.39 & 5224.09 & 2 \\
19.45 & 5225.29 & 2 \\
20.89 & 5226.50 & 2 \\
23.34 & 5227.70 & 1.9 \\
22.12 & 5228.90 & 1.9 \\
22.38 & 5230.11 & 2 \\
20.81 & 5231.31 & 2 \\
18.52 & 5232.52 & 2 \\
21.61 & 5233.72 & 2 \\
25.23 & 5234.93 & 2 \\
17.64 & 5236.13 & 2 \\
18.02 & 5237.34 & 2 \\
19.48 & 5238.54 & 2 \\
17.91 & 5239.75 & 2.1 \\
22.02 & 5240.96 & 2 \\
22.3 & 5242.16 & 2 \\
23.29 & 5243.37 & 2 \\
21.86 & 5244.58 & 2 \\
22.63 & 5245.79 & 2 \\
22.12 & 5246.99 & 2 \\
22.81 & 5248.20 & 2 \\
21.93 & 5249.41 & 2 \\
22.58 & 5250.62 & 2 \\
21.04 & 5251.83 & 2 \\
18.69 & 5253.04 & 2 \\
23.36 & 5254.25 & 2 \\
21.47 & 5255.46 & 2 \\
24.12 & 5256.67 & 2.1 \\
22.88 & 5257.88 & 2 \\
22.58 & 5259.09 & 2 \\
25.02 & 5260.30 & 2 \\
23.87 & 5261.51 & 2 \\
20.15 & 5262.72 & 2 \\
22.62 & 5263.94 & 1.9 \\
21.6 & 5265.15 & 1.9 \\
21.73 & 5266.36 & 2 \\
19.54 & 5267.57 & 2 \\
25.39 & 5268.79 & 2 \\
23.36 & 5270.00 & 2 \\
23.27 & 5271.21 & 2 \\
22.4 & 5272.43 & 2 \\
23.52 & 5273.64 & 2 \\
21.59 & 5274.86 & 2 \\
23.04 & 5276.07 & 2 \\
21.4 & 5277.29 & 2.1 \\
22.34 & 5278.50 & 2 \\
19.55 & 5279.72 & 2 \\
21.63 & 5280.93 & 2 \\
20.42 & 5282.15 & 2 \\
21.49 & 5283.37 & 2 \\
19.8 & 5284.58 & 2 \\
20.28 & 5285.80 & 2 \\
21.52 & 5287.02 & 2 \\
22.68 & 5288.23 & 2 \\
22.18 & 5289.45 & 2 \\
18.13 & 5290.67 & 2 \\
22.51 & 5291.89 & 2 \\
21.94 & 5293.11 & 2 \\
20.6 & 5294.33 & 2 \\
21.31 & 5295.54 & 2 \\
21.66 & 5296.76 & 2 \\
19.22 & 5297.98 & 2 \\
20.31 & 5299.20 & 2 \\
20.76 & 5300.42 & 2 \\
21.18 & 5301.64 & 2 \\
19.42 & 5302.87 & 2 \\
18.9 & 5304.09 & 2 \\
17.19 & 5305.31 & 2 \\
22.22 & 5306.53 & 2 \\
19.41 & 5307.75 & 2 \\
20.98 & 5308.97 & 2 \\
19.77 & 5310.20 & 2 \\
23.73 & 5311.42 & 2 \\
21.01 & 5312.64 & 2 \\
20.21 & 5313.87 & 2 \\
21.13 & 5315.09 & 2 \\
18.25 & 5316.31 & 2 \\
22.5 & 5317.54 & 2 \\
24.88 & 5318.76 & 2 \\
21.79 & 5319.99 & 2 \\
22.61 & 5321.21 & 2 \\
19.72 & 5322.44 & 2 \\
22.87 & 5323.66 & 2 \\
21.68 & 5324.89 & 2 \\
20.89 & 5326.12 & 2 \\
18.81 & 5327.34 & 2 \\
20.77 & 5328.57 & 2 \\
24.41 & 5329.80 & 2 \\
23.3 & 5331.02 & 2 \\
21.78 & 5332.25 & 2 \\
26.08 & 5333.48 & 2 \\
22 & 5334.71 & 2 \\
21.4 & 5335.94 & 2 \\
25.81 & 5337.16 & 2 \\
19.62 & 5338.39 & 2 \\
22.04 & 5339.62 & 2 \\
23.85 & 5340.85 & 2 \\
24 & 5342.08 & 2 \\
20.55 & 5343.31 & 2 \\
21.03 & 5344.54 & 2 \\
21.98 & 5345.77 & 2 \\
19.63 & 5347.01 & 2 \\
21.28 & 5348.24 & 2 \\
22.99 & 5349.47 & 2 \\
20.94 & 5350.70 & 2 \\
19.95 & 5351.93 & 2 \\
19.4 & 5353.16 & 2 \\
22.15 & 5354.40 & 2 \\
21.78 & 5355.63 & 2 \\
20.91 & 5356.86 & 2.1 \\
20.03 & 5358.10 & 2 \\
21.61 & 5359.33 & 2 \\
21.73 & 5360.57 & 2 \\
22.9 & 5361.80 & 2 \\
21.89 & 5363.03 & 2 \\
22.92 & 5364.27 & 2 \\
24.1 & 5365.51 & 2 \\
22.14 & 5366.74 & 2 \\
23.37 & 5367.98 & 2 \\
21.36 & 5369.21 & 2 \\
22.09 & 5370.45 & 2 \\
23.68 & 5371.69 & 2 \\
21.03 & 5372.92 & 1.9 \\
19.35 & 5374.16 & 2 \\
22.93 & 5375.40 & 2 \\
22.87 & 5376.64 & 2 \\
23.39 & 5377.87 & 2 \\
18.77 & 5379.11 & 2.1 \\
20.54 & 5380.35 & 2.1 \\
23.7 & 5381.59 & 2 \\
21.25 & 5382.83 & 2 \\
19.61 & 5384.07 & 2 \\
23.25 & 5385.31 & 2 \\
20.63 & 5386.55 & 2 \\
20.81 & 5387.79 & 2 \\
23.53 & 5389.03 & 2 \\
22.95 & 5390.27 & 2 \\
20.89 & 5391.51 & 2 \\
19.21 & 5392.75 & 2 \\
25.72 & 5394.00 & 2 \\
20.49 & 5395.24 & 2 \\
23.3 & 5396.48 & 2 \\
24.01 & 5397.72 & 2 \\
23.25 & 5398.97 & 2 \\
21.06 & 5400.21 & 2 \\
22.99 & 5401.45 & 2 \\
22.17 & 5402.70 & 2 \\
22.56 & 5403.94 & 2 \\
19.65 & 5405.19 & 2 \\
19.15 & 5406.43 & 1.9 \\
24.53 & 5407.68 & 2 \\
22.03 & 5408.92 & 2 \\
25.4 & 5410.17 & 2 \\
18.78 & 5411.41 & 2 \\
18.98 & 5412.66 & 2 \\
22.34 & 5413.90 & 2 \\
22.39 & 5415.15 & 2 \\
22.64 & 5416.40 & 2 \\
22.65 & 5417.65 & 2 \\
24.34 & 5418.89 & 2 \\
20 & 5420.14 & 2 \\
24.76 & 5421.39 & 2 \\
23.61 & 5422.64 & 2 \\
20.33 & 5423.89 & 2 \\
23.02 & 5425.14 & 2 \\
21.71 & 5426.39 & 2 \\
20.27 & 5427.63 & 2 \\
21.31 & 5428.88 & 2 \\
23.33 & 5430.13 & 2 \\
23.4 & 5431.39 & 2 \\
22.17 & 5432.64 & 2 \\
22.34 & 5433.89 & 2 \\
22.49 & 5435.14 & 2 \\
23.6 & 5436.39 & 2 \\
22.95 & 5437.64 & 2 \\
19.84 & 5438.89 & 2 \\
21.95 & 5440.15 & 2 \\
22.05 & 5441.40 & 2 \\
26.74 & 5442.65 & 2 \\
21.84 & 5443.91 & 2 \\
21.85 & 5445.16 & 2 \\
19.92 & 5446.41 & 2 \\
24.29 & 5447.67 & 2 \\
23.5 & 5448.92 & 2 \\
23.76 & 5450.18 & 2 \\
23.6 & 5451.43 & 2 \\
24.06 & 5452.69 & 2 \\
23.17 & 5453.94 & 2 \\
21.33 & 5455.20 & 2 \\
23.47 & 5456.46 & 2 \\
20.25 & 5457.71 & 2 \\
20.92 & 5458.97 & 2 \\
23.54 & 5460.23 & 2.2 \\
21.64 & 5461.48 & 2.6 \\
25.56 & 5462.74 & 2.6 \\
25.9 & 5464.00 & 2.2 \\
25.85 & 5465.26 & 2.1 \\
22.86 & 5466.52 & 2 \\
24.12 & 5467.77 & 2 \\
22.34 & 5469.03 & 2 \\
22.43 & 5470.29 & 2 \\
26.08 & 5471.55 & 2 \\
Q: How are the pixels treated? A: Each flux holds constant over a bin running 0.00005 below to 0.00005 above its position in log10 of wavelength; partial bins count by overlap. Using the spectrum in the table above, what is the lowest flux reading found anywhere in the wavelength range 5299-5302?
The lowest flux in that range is 20.31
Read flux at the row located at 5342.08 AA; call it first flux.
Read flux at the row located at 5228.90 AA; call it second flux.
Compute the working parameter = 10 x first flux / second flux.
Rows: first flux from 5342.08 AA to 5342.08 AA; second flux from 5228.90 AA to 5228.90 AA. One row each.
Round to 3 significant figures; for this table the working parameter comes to 10.8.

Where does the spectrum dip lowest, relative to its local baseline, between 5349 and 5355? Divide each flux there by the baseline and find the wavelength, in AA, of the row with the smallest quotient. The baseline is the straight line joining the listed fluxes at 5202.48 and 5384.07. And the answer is 5353.16 AA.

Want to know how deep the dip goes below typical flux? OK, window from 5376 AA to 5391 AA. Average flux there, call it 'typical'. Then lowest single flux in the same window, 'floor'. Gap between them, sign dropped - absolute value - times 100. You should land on 301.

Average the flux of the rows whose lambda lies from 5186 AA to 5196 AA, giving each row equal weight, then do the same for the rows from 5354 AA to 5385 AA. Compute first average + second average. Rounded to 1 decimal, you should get 45.1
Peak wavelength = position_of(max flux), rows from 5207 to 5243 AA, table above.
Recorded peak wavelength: 5220.48 AA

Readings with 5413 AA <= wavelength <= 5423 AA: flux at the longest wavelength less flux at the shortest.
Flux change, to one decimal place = 1.3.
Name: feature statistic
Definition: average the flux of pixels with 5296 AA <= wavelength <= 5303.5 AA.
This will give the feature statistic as 20.4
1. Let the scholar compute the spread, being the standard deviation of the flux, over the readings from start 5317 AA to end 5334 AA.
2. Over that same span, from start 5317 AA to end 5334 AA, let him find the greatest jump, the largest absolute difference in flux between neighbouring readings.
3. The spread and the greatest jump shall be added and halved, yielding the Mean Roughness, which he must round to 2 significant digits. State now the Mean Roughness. 3.1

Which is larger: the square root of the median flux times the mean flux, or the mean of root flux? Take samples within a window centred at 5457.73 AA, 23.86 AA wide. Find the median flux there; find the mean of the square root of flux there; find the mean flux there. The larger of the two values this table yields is 23.3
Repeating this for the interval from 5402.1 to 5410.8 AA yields 22.2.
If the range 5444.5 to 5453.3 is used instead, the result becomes 23.3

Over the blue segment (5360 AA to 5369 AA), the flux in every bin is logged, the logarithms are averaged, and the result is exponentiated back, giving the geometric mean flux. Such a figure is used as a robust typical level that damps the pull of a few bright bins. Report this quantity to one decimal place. 22.7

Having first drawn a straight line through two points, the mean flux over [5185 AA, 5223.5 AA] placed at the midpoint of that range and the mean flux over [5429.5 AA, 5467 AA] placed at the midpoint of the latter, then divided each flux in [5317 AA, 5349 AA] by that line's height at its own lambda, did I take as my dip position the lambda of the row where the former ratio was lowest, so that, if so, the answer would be 5327.34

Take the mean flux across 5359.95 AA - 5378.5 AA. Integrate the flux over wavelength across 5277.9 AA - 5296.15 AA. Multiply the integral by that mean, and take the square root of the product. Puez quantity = 92.8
